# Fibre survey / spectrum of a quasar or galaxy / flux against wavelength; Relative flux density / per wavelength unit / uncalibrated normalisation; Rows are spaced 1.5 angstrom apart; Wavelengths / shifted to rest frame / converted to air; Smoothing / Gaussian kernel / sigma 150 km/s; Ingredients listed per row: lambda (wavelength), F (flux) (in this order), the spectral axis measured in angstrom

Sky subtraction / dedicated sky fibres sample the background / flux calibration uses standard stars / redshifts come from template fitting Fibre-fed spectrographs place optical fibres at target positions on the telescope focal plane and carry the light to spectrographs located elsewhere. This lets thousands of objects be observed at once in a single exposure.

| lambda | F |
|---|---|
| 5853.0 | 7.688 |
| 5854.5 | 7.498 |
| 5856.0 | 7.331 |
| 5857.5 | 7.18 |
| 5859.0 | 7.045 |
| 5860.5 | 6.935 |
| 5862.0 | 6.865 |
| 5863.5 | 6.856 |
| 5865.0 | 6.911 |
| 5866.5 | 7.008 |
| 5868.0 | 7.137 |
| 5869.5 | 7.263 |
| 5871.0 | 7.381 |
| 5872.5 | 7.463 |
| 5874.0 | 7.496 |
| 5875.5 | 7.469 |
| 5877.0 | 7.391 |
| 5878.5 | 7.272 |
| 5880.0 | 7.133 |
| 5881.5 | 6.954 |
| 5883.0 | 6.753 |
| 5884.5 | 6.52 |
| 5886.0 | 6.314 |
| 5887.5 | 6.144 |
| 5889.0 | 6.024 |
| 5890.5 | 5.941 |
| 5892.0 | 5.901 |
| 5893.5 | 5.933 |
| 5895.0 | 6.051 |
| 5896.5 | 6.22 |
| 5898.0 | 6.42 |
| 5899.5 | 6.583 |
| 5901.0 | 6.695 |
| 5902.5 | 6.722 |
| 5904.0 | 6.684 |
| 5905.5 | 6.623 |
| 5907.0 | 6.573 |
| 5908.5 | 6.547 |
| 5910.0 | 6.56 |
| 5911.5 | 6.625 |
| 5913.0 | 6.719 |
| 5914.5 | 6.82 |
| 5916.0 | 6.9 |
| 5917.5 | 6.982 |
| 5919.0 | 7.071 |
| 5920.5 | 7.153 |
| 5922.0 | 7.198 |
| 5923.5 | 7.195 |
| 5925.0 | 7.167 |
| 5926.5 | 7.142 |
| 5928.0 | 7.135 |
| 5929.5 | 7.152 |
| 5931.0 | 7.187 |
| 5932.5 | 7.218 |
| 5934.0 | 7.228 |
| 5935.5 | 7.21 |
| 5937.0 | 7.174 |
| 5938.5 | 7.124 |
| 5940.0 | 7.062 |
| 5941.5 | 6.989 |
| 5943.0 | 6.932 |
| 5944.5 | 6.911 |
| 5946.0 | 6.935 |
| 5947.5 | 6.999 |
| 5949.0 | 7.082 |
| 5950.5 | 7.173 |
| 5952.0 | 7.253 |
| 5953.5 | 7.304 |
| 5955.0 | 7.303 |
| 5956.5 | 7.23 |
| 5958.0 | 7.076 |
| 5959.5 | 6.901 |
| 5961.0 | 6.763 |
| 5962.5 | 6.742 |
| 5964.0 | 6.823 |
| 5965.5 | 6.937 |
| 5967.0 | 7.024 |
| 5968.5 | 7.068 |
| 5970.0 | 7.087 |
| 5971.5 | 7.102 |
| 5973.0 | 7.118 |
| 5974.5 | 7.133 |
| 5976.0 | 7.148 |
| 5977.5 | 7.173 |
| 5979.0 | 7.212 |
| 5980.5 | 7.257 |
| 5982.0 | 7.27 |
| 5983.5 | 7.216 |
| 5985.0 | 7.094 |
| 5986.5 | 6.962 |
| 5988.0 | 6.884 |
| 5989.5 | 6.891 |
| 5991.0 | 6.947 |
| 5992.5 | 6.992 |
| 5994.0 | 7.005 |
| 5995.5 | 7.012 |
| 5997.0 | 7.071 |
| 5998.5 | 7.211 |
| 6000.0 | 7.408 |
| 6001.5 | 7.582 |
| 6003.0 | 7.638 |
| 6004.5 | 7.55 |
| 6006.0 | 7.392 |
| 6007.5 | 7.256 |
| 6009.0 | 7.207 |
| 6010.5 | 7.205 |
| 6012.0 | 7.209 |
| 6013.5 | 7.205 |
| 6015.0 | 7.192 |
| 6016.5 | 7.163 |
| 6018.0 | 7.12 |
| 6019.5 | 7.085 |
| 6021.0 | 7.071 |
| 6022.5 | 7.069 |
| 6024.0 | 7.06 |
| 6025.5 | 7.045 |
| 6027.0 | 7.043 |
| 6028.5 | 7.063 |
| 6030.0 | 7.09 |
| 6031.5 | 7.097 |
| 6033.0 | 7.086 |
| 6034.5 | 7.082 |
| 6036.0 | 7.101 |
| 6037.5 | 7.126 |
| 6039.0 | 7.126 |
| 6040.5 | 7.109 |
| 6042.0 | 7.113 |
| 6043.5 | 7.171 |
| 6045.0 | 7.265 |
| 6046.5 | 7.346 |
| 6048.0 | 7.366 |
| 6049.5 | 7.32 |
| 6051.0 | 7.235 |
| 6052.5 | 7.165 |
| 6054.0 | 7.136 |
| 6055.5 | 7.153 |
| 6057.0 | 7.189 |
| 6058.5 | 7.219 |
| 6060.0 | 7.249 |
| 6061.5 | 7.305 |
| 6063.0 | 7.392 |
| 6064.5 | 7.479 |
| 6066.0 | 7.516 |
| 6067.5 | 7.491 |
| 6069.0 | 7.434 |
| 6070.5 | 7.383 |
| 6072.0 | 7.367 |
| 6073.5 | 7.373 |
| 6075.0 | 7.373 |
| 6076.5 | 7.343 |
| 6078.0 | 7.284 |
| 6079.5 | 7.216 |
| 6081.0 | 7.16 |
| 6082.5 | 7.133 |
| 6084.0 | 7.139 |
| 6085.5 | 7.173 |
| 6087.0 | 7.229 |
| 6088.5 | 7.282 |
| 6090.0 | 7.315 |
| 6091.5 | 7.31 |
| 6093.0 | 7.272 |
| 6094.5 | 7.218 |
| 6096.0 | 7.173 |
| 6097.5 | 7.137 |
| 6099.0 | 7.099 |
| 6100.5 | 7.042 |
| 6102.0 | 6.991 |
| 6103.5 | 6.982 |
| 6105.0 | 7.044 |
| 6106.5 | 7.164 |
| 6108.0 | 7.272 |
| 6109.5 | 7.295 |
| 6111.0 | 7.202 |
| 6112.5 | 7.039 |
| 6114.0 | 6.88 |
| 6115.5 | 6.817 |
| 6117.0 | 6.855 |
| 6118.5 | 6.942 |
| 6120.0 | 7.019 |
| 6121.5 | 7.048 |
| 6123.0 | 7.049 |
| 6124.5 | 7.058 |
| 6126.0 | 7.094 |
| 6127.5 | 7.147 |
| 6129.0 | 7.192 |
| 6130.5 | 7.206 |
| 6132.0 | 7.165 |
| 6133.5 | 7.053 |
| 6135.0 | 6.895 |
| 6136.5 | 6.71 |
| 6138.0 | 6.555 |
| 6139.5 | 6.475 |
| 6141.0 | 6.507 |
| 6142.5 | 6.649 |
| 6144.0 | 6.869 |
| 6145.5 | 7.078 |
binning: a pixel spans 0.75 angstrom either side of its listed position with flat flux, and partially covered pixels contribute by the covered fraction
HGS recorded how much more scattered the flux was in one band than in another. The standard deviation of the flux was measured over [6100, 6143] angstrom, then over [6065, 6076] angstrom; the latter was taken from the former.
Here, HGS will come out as 0.16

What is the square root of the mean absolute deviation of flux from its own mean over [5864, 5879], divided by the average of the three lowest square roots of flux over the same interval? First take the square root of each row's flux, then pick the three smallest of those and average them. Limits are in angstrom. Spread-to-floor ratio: 0.151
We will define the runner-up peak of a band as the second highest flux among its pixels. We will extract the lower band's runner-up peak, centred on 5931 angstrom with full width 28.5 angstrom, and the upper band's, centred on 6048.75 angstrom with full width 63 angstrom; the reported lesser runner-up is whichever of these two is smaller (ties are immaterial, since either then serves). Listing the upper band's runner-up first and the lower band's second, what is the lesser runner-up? 7.22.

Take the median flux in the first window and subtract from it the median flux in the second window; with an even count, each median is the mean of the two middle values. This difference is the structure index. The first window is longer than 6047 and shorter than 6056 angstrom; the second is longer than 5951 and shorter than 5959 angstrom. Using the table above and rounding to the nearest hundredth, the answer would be -0.05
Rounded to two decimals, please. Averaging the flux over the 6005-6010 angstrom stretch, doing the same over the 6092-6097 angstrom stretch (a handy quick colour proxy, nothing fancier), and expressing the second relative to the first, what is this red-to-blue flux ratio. 0.99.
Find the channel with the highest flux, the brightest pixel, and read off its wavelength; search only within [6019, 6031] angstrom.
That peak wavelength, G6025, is 6030.0 angstrom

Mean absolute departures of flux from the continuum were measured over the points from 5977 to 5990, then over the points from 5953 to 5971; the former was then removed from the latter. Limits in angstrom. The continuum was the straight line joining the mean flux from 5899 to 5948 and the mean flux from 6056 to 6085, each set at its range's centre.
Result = 0.02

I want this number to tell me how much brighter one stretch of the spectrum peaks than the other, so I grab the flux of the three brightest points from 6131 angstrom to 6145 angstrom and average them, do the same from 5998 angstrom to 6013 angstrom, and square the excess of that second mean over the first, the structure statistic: 0.31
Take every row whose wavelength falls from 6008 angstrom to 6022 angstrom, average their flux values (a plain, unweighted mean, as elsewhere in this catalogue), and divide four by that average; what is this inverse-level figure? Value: 0.559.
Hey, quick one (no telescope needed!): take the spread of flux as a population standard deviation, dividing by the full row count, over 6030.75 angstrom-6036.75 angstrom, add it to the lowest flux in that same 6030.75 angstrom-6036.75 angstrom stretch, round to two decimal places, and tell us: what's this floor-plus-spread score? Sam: 7.09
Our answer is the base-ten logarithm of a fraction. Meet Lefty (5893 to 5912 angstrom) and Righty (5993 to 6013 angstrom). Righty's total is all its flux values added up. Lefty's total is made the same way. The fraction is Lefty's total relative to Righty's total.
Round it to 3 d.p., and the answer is -0.051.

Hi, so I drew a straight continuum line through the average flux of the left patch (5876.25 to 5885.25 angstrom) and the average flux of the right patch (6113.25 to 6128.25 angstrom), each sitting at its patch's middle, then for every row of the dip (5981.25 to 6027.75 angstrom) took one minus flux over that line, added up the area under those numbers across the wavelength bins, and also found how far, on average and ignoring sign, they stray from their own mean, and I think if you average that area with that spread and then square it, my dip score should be 0.29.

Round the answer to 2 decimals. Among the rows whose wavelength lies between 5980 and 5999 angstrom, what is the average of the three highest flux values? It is 7.25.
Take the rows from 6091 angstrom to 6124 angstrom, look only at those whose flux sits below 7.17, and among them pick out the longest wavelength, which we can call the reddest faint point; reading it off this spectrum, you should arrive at 6123.0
